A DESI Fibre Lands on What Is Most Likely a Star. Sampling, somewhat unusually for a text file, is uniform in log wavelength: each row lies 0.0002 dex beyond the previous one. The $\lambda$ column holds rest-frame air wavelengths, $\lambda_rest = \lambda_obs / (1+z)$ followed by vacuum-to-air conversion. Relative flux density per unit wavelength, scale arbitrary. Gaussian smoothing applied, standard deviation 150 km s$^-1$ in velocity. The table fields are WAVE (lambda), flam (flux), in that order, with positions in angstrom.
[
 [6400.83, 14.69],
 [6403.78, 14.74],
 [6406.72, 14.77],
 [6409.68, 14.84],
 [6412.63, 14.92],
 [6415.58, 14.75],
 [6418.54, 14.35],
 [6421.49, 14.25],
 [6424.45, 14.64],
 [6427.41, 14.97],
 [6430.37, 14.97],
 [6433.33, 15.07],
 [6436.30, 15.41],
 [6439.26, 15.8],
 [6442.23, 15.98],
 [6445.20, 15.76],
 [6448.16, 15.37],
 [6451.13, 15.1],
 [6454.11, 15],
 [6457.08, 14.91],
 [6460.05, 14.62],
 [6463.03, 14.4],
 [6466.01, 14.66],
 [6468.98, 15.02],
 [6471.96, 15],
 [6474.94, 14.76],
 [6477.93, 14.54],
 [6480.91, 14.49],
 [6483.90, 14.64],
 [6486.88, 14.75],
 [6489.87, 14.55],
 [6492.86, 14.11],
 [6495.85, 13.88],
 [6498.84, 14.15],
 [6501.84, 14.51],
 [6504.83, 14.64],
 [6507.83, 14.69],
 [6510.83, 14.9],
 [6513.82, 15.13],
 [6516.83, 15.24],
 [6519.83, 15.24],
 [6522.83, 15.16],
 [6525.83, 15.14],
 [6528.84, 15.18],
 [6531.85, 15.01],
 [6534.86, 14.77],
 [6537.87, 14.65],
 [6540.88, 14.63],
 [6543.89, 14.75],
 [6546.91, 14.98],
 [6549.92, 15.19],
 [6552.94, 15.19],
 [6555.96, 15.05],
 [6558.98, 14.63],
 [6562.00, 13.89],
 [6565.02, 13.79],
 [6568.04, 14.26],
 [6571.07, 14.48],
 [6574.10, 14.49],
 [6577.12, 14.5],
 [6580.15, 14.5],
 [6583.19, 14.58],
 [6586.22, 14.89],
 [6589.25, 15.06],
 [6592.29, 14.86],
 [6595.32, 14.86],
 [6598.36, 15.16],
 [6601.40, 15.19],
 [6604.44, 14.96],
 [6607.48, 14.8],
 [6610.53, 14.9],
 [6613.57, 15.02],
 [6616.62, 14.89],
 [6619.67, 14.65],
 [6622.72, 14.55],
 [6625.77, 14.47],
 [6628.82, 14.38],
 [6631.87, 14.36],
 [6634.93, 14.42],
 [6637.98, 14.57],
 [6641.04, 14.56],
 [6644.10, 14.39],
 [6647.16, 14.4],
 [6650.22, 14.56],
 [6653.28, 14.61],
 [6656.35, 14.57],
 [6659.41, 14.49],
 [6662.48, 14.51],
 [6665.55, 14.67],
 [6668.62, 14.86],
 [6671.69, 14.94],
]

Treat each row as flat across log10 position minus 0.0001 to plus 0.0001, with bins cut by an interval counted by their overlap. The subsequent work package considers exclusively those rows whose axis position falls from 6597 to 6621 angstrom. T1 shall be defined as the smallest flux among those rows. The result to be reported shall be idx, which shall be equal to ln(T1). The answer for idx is 2.68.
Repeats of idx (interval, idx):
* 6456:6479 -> 2.67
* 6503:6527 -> 2.68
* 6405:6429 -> 2.66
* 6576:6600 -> 2.67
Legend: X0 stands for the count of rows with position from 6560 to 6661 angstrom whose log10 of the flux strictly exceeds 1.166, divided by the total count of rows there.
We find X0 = 0.33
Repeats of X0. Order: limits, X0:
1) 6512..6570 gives 0.68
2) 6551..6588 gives 0.25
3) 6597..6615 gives 1.00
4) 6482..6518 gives 0.42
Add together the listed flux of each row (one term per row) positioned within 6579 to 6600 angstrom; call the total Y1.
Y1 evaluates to 103.9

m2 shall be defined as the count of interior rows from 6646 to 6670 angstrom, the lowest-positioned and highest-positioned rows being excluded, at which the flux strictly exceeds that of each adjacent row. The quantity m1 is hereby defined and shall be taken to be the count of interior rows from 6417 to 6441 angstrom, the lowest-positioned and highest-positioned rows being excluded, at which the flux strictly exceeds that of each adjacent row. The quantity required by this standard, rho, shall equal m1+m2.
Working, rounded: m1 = 0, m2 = 1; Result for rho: 1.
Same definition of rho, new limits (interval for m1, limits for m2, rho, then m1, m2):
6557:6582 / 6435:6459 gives 1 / 0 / 1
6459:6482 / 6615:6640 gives 1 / 1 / 0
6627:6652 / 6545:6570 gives 1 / 1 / 0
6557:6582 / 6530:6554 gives 0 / 0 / 0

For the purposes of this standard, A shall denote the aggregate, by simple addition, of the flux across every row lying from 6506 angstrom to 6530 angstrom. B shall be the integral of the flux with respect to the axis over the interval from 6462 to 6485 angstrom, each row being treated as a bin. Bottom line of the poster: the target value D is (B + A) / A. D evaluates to 3.80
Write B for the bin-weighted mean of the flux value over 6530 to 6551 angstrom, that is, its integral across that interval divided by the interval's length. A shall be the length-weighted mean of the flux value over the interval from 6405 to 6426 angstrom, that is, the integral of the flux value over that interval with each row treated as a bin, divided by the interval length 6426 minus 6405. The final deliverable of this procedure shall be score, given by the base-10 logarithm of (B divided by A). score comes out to 0.006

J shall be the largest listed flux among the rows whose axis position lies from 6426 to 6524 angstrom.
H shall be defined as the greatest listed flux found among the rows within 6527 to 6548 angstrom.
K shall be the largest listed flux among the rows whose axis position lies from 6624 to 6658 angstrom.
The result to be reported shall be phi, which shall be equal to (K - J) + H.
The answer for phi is 13.8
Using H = 15.18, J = 15.98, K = 14.61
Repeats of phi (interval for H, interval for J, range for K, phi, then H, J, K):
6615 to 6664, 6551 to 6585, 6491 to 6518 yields 14.9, 14.89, 15.19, 15.24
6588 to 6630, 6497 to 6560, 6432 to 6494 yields 15.9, 15.19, 15.24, 15.98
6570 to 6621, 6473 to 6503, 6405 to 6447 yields 16.4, 15.19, 14.76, 15.98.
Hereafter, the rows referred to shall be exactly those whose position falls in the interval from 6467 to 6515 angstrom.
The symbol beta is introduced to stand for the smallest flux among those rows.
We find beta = 13.88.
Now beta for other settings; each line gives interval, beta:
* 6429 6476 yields 14.4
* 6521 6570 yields 13.79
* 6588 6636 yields 14.36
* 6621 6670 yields 14.36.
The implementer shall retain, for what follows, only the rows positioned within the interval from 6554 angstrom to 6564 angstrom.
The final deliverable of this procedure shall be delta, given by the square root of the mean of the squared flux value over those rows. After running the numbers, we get 14.5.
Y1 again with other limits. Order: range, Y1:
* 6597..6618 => 104.9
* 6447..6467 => 104.1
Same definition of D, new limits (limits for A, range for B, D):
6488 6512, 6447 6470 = 3.96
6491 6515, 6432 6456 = 4.19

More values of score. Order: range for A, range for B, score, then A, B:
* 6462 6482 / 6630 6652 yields -0.007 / 14.7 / 14.5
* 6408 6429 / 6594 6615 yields 0.009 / 14.7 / 15.0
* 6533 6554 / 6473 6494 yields -0.009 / 14.9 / 14.6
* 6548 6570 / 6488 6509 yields -0.007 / 14.6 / 14.4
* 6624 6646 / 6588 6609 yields 0.016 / 14.5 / 15.0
